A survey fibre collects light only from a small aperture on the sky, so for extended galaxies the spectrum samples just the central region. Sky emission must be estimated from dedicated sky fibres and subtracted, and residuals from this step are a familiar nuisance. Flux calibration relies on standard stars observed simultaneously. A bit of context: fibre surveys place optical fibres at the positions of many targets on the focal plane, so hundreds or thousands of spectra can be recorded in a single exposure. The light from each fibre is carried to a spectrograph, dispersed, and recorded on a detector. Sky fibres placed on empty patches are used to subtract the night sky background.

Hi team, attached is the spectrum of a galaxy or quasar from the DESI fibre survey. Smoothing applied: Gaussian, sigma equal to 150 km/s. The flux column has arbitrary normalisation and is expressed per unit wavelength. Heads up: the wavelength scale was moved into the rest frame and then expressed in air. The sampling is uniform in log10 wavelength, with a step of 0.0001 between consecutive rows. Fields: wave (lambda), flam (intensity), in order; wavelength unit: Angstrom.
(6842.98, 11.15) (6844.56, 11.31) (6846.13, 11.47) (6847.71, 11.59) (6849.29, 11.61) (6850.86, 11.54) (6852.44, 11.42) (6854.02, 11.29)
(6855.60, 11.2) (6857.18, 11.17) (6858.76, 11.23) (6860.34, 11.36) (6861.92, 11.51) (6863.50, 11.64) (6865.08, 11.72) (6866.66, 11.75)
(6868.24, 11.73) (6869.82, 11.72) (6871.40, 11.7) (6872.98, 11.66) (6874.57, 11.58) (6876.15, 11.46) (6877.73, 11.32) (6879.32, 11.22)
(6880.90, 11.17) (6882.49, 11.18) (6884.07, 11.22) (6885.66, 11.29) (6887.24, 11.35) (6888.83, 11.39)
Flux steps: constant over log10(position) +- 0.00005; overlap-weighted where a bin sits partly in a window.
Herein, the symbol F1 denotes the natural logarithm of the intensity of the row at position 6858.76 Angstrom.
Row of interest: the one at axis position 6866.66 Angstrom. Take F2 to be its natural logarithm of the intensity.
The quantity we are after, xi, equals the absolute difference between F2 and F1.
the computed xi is 0.045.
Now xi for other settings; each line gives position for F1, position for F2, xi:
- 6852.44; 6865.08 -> 0.026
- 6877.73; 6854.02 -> 0.003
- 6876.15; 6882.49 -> 0.025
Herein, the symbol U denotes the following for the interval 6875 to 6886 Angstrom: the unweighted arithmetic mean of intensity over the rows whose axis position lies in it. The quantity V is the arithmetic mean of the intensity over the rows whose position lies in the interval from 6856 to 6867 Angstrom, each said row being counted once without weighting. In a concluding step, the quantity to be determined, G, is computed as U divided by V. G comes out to 0.98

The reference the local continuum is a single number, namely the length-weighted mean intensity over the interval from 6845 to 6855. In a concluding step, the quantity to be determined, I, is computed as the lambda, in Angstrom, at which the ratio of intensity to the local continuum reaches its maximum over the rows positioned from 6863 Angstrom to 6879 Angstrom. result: 6866.66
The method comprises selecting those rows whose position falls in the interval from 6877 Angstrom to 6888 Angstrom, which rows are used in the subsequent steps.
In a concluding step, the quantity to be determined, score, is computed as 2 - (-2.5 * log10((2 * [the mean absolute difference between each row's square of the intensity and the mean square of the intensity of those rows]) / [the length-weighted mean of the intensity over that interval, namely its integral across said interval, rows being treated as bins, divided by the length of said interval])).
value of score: 0.5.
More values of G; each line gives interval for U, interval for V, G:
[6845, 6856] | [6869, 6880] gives 0.99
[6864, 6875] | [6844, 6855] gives 1.02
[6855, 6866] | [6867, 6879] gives 0.98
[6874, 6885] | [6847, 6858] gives 0.99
